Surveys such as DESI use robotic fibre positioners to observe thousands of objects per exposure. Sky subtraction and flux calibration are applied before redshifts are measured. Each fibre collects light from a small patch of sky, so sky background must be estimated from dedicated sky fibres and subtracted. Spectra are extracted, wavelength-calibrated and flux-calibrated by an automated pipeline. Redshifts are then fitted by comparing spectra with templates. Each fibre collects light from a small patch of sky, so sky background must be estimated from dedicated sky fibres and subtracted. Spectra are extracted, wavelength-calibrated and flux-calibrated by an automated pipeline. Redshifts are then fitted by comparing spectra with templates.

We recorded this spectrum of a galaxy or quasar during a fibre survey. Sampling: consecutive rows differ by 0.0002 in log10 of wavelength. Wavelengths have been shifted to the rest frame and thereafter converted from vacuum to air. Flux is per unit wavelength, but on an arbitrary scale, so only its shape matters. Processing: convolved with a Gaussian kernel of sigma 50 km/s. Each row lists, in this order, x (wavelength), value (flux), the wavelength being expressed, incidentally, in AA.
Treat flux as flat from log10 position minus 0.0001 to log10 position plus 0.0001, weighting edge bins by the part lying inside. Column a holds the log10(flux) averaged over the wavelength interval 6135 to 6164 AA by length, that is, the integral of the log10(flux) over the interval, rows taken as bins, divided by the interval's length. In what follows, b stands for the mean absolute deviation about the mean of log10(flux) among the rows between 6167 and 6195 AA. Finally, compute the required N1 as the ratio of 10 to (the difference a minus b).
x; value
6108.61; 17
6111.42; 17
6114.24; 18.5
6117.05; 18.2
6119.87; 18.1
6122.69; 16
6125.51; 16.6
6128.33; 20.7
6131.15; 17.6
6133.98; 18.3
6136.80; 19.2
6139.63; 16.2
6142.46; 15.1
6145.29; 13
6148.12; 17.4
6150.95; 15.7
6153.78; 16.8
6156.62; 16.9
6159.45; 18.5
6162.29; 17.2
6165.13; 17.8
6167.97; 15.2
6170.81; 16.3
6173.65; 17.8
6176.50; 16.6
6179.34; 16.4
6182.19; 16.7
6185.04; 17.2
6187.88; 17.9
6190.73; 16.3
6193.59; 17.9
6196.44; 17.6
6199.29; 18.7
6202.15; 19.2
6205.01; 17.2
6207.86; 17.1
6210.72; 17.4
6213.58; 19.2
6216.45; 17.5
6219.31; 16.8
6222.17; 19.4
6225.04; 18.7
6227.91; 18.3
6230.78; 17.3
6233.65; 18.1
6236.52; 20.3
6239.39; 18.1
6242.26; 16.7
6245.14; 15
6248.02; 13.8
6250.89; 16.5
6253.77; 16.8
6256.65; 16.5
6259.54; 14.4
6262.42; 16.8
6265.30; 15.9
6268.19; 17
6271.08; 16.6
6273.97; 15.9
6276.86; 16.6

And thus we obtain 8.33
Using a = 1.219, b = 0.018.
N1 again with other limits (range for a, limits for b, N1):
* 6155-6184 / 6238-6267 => 8.33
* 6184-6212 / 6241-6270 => 8.19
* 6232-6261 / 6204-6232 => 8.34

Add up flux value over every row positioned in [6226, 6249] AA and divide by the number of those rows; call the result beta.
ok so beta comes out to 17.2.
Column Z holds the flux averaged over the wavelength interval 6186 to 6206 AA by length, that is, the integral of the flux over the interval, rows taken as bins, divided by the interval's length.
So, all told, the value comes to 17.8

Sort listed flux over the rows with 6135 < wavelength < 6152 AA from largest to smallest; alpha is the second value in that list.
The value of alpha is 17.4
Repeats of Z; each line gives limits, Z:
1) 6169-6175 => 16.9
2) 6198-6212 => 17.9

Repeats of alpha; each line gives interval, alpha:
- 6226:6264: 18.3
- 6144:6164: 17.4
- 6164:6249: 19.4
